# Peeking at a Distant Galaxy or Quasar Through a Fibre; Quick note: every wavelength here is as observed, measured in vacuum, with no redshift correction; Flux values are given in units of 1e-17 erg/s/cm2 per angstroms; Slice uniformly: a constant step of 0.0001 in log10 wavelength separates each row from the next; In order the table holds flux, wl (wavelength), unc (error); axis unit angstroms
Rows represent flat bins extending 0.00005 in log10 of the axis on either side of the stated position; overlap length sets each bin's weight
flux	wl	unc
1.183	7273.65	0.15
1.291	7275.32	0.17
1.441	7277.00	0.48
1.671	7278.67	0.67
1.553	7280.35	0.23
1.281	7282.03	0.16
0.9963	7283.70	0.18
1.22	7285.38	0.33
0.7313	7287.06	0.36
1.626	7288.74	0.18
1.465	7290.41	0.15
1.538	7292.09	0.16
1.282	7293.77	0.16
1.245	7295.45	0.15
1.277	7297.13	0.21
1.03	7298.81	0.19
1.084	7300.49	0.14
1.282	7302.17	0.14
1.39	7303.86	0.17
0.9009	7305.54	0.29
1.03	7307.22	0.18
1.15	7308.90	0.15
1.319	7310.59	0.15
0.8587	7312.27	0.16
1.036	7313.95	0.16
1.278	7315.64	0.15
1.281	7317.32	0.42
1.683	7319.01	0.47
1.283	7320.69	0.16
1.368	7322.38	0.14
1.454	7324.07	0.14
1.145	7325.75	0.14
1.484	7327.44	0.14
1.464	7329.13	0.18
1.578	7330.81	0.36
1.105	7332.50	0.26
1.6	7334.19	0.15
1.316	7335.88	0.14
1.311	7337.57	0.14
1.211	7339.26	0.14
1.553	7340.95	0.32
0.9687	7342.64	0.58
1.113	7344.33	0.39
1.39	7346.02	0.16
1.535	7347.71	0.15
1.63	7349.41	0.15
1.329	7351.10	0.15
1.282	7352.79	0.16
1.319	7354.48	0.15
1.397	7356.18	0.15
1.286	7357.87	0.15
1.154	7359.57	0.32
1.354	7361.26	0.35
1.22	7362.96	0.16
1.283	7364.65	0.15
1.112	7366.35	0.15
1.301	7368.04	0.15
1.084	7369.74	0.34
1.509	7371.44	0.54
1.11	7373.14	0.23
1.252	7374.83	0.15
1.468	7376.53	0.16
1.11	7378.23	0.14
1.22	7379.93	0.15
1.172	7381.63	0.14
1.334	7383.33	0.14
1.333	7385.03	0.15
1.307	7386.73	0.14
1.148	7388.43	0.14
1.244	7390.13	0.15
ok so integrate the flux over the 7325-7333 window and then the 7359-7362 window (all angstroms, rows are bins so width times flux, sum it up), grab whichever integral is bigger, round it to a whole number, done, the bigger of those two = 11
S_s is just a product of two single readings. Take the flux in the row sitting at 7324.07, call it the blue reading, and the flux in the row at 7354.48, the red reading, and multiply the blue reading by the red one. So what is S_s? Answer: 1.92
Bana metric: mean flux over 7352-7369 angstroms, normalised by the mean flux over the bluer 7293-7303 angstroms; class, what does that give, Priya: 1.06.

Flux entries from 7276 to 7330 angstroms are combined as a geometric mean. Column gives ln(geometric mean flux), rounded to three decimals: 0.226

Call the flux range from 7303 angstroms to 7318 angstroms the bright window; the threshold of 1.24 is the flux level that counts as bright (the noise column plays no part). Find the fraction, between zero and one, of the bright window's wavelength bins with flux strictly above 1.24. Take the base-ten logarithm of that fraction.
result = -0.35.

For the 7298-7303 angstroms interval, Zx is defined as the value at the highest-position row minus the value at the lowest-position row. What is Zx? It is 0.3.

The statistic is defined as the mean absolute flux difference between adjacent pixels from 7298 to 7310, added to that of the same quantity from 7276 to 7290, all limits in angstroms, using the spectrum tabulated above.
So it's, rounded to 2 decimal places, 0.54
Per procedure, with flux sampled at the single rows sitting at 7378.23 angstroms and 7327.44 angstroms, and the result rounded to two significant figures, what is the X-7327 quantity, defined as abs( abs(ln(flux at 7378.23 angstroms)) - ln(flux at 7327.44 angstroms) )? 0.29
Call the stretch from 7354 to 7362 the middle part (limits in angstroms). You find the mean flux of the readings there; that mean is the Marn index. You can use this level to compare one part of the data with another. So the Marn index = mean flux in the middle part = 1.30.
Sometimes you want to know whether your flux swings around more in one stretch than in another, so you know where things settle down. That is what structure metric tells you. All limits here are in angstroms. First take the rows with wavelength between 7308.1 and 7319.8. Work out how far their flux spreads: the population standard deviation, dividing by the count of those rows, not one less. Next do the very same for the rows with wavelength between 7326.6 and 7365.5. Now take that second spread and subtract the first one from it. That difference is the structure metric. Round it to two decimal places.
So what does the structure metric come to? -0.07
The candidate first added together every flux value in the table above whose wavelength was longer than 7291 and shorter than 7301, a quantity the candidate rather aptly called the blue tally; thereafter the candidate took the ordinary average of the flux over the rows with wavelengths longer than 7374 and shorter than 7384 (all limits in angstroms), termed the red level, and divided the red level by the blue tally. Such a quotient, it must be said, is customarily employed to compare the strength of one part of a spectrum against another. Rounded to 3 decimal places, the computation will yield 0.169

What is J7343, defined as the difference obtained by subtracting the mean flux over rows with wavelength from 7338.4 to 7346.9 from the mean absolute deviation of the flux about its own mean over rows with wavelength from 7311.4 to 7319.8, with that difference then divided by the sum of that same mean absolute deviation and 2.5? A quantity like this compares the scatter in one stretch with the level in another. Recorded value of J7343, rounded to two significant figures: -0.38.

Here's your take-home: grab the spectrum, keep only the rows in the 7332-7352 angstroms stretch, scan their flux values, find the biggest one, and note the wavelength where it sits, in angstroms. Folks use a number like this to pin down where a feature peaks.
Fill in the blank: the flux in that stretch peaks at 7349.41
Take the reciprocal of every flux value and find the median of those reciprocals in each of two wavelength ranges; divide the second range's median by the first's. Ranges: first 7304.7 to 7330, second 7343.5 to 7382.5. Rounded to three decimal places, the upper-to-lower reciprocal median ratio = 0.998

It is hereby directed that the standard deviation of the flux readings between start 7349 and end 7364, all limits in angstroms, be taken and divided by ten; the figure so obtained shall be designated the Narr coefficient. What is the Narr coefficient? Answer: 0.013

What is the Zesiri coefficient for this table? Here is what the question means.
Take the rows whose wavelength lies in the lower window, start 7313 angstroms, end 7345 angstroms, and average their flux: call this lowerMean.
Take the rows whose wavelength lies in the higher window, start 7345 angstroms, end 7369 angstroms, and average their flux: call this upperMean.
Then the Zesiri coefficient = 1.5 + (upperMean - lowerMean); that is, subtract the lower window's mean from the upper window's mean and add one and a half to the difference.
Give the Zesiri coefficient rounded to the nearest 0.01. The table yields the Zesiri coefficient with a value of 1.50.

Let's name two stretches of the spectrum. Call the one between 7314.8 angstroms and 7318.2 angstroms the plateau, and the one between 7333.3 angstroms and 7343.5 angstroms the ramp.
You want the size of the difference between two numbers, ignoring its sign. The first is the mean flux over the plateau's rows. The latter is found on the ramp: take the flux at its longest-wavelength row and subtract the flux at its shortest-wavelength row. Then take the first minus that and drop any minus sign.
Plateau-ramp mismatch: 1.91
